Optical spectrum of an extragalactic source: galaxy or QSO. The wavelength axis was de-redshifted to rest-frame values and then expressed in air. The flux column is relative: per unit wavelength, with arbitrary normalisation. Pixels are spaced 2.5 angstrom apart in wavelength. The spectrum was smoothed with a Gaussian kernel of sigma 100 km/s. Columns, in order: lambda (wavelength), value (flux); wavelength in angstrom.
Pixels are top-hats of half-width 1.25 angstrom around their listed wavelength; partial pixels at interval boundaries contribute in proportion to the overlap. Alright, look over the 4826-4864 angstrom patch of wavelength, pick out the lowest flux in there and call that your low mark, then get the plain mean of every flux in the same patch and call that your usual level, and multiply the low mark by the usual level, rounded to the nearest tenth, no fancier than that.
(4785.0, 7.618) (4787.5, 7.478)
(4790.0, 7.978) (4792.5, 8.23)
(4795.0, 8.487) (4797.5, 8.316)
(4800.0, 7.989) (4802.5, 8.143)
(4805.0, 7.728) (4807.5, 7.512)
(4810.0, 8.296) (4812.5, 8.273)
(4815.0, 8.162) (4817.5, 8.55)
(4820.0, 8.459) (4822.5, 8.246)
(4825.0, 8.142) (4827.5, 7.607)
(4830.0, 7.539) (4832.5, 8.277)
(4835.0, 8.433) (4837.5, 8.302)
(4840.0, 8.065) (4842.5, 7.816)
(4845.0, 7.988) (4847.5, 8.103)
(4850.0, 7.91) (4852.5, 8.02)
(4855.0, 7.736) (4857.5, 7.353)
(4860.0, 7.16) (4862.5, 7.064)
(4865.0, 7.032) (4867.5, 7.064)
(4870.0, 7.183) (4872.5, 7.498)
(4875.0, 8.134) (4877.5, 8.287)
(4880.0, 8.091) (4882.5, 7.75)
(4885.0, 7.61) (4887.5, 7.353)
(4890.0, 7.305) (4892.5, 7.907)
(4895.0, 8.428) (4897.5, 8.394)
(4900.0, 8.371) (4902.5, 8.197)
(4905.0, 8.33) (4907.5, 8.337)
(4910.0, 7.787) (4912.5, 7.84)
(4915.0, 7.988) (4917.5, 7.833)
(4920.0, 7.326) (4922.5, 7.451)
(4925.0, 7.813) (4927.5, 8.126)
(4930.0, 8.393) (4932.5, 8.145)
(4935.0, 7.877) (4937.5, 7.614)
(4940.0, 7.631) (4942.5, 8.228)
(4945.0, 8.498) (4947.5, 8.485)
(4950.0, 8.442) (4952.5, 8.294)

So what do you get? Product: 55.3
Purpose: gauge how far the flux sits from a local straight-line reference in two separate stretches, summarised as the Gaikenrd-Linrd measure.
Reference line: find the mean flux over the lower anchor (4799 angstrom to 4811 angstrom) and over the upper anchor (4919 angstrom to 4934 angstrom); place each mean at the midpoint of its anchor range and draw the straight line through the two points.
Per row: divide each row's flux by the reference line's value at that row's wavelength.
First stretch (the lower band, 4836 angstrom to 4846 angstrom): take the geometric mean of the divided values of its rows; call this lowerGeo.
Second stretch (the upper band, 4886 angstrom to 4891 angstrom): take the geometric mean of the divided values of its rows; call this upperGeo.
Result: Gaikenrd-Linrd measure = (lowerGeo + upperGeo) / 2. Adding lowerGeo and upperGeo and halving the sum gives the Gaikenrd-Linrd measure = 0.972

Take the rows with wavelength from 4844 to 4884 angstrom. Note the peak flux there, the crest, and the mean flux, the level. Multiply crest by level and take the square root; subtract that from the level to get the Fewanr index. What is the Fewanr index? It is -0.31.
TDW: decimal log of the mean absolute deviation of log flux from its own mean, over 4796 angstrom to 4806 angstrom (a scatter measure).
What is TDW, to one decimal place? -2.0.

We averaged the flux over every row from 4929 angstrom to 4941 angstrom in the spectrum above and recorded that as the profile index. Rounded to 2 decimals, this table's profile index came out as 7.93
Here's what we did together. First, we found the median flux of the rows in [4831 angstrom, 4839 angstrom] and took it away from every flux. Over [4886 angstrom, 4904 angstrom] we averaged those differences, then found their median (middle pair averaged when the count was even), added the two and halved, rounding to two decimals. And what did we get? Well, -0.21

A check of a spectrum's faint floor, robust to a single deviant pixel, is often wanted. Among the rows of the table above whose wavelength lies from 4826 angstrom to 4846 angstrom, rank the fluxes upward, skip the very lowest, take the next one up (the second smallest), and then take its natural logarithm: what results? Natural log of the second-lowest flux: 2.03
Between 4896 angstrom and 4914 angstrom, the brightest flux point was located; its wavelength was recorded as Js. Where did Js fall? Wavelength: 4897.5 angstrom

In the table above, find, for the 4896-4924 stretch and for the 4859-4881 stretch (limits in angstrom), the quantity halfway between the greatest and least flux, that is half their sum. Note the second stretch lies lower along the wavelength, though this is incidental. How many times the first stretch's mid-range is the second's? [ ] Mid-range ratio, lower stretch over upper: 0.97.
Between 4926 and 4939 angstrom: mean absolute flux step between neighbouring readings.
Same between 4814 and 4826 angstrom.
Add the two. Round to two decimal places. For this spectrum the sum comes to 0.46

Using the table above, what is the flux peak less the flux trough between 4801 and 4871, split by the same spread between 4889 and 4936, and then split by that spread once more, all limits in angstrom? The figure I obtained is 1.2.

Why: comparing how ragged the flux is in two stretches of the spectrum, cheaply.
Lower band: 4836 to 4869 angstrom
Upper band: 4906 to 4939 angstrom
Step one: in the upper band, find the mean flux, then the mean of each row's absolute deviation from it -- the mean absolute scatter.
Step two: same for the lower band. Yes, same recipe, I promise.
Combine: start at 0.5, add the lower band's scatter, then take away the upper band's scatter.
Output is 0.67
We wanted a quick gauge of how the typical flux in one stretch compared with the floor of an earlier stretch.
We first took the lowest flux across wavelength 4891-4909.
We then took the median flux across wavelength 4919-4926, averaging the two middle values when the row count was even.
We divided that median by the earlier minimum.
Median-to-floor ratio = 0.94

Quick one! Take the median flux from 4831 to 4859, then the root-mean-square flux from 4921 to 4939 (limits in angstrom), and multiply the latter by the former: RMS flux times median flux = 63.5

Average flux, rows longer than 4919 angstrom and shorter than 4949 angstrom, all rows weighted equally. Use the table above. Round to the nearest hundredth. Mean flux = 7.97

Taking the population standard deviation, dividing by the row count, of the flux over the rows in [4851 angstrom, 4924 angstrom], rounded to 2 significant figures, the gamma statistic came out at 0.45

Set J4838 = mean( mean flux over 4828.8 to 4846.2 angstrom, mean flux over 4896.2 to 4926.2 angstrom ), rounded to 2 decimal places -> 8.02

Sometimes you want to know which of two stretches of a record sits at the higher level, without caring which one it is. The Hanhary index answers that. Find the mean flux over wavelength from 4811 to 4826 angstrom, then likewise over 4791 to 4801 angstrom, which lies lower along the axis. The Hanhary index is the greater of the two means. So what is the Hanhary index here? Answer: 8.31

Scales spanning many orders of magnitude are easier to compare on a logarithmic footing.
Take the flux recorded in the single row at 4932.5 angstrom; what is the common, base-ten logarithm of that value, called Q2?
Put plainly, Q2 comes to 0.911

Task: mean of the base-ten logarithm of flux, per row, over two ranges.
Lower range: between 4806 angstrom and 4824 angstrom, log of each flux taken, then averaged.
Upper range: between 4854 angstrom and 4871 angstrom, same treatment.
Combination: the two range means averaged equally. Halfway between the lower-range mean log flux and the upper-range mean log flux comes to 0.886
